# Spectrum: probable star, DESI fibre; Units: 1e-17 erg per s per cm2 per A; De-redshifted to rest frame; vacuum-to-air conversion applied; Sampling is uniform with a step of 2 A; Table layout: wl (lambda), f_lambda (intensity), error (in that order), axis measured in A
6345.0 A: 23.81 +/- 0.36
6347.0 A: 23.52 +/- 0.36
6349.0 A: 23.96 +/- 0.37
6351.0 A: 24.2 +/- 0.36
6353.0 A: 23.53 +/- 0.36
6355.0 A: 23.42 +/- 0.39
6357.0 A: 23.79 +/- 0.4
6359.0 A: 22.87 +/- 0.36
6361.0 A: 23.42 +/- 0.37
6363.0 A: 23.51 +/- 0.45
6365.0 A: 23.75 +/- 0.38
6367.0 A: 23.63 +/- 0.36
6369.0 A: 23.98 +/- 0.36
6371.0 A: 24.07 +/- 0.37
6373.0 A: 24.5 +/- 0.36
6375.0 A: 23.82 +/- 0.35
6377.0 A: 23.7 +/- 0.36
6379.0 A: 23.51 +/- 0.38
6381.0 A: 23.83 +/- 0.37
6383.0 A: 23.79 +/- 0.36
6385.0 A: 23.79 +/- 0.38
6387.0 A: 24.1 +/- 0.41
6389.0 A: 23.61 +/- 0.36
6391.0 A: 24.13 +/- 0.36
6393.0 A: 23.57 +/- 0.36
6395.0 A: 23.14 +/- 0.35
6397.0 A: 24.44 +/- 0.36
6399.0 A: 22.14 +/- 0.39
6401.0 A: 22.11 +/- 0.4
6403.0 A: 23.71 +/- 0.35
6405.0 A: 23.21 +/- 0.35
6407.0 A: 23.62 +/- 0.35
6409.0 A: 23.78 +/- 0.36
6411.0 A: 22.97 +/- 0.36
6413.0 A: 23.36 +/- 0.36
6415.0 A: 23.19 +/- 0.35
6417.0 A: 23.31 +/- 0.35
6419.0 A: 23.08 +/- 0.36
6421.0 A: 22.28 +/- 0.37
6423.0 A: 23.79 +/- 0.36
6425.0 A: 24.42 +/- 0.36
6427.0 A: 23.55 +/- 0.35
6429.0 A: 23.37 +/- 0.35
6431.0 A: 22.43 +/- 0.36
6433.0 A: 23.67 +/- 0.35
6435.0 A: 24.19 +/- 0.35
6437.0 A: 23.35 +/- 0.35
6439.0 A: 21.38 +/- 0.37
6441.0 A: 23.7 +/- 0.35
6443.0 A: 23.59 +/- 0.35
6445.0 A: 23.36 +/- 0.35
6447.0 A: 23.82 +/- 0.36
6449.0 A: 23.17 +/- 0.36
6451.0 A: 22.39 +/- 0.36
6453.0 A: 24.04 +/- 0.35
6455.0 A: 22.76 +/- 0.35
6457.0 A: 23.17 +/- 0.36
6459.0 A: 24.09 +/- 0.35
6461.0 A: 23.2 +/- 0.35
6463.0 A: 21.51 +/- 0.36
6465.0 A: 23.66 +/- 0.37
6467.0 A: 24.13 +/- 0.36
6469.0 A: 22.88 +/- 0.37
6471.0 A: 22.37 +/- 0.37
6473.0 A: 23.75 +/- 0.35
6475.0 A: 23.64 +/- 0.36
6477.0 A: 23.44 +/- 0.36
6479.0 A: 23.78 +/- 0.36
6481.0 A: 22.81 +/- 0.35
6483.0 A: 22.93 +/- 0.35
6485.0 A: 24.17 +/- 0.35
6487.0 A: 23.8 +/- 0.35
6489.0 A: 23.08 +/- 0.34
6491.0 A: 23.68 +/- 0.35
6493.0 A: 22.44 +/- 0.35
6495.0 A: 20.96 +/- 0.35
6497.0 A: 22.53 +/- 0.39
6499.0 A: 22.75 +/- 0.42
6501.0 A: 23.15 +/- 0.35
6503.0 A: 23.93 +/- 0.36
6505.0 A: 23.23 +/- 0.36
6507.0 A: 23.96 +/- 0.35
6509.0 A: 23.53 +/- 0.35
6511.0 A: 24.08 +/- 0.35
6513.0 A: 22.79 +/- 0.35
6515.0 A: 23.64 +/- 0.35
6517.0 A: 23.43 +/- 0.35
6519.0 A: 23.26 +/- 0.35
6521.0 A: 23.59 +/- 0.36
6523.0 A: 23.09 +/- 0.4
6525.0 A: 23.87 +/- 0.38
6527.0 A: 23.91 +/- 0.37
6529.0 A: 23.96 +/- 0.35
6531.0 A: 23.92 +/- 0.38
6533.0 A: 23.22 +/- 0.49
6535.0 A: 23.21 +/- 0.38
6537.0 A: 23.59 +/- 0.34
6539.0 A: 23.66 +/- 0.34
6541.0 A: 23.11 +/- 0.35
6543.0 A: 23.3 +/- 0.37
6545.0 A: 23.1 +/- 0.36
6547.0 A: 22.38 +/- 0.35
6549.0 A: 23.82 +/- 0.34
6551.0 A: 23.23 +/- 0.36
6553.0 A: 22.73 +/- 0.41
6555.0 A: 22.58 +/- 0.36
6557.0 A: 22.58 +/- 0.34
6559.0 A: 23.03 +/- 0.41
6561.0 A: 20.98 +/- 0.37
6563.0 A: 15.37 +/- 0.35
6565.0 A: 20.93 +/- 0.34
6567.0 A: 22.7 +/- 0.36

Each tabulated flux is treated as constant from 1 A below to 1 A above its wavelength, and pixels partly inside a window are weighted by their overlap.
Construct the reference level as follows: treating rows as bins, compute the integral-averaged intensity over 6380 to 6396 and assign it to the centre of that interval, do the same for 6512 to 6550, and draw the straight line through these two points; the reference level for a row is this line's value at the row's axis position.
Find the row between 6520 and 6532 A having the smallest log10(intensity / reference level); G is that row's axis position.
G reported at 6523.0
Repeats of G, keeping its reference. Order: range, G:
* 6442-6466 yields 6463.0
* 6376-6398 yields 6395.0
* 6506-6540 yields 6513.0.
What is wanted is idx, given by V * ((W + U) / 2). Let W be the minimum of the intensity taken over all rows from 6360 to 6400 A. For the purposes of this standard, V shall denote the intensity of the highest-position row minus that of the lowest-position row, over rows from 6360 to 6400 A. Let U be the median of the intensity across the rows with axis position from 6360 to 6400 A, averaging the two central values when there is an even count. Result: -29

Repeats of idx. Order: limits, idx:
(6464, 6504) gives 6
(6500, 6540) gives 12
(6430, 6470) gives 10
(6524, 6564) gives -164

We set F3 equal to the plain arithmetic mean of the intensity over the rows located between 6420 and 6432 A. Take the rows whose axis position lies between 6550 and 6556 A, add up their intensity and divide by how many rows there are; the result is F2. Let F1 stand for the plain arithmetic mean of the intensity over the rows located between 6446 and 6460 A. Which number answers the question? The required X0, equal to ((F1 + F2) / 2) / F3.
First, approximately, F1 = 23.3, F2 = 22.8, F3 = 23.3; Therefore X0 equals 0.99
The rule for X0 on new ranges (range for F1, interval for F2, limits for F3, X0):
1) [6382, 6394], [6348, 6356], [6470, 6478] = 1.02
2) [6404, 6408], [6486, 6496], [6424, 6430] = 0.97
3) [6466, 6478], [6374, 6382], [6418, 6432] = 1.01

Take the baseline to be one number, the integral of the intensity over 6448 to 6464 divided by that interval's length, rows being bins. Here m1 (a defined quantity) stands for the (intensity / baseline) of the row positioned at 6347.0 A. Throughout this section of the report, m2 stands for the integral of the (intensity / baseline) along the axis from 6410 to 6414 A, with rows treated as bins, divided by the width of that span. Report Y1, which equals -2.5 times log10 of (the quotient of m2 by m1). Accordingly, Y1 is 0.017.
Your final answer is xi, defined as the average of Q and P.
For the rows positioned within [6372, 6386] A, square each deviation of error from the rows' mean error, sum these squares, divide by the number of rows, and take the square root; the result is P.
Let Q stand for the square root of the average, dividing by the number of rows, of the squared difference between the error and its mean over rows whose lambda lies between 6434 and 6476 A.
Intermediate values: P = 0.010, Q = 0.008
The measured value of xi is 0.0091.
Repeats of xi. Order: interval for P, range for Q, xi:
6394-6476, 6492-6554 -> 0.0205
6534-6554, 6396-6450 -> 0.0165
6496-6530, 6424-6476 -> 0.0140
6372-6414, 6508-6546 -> 0.0247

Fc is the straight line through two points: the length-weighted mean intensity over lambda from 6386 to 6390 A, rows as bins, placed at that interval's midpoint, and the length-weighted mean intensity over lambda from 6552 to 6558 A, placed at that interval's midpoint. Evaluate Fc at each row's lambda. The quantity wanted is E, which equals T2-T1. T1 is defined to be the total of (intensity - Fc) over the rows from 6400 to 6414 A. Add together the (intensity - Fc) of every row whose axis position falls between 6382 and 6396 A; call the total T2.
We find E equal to 2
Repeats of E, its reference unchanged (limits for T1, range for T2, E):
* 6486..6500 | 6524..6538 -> 8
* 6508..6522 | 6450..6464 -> -6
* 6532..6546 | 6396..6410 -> -7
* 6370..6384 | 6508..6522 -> 4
